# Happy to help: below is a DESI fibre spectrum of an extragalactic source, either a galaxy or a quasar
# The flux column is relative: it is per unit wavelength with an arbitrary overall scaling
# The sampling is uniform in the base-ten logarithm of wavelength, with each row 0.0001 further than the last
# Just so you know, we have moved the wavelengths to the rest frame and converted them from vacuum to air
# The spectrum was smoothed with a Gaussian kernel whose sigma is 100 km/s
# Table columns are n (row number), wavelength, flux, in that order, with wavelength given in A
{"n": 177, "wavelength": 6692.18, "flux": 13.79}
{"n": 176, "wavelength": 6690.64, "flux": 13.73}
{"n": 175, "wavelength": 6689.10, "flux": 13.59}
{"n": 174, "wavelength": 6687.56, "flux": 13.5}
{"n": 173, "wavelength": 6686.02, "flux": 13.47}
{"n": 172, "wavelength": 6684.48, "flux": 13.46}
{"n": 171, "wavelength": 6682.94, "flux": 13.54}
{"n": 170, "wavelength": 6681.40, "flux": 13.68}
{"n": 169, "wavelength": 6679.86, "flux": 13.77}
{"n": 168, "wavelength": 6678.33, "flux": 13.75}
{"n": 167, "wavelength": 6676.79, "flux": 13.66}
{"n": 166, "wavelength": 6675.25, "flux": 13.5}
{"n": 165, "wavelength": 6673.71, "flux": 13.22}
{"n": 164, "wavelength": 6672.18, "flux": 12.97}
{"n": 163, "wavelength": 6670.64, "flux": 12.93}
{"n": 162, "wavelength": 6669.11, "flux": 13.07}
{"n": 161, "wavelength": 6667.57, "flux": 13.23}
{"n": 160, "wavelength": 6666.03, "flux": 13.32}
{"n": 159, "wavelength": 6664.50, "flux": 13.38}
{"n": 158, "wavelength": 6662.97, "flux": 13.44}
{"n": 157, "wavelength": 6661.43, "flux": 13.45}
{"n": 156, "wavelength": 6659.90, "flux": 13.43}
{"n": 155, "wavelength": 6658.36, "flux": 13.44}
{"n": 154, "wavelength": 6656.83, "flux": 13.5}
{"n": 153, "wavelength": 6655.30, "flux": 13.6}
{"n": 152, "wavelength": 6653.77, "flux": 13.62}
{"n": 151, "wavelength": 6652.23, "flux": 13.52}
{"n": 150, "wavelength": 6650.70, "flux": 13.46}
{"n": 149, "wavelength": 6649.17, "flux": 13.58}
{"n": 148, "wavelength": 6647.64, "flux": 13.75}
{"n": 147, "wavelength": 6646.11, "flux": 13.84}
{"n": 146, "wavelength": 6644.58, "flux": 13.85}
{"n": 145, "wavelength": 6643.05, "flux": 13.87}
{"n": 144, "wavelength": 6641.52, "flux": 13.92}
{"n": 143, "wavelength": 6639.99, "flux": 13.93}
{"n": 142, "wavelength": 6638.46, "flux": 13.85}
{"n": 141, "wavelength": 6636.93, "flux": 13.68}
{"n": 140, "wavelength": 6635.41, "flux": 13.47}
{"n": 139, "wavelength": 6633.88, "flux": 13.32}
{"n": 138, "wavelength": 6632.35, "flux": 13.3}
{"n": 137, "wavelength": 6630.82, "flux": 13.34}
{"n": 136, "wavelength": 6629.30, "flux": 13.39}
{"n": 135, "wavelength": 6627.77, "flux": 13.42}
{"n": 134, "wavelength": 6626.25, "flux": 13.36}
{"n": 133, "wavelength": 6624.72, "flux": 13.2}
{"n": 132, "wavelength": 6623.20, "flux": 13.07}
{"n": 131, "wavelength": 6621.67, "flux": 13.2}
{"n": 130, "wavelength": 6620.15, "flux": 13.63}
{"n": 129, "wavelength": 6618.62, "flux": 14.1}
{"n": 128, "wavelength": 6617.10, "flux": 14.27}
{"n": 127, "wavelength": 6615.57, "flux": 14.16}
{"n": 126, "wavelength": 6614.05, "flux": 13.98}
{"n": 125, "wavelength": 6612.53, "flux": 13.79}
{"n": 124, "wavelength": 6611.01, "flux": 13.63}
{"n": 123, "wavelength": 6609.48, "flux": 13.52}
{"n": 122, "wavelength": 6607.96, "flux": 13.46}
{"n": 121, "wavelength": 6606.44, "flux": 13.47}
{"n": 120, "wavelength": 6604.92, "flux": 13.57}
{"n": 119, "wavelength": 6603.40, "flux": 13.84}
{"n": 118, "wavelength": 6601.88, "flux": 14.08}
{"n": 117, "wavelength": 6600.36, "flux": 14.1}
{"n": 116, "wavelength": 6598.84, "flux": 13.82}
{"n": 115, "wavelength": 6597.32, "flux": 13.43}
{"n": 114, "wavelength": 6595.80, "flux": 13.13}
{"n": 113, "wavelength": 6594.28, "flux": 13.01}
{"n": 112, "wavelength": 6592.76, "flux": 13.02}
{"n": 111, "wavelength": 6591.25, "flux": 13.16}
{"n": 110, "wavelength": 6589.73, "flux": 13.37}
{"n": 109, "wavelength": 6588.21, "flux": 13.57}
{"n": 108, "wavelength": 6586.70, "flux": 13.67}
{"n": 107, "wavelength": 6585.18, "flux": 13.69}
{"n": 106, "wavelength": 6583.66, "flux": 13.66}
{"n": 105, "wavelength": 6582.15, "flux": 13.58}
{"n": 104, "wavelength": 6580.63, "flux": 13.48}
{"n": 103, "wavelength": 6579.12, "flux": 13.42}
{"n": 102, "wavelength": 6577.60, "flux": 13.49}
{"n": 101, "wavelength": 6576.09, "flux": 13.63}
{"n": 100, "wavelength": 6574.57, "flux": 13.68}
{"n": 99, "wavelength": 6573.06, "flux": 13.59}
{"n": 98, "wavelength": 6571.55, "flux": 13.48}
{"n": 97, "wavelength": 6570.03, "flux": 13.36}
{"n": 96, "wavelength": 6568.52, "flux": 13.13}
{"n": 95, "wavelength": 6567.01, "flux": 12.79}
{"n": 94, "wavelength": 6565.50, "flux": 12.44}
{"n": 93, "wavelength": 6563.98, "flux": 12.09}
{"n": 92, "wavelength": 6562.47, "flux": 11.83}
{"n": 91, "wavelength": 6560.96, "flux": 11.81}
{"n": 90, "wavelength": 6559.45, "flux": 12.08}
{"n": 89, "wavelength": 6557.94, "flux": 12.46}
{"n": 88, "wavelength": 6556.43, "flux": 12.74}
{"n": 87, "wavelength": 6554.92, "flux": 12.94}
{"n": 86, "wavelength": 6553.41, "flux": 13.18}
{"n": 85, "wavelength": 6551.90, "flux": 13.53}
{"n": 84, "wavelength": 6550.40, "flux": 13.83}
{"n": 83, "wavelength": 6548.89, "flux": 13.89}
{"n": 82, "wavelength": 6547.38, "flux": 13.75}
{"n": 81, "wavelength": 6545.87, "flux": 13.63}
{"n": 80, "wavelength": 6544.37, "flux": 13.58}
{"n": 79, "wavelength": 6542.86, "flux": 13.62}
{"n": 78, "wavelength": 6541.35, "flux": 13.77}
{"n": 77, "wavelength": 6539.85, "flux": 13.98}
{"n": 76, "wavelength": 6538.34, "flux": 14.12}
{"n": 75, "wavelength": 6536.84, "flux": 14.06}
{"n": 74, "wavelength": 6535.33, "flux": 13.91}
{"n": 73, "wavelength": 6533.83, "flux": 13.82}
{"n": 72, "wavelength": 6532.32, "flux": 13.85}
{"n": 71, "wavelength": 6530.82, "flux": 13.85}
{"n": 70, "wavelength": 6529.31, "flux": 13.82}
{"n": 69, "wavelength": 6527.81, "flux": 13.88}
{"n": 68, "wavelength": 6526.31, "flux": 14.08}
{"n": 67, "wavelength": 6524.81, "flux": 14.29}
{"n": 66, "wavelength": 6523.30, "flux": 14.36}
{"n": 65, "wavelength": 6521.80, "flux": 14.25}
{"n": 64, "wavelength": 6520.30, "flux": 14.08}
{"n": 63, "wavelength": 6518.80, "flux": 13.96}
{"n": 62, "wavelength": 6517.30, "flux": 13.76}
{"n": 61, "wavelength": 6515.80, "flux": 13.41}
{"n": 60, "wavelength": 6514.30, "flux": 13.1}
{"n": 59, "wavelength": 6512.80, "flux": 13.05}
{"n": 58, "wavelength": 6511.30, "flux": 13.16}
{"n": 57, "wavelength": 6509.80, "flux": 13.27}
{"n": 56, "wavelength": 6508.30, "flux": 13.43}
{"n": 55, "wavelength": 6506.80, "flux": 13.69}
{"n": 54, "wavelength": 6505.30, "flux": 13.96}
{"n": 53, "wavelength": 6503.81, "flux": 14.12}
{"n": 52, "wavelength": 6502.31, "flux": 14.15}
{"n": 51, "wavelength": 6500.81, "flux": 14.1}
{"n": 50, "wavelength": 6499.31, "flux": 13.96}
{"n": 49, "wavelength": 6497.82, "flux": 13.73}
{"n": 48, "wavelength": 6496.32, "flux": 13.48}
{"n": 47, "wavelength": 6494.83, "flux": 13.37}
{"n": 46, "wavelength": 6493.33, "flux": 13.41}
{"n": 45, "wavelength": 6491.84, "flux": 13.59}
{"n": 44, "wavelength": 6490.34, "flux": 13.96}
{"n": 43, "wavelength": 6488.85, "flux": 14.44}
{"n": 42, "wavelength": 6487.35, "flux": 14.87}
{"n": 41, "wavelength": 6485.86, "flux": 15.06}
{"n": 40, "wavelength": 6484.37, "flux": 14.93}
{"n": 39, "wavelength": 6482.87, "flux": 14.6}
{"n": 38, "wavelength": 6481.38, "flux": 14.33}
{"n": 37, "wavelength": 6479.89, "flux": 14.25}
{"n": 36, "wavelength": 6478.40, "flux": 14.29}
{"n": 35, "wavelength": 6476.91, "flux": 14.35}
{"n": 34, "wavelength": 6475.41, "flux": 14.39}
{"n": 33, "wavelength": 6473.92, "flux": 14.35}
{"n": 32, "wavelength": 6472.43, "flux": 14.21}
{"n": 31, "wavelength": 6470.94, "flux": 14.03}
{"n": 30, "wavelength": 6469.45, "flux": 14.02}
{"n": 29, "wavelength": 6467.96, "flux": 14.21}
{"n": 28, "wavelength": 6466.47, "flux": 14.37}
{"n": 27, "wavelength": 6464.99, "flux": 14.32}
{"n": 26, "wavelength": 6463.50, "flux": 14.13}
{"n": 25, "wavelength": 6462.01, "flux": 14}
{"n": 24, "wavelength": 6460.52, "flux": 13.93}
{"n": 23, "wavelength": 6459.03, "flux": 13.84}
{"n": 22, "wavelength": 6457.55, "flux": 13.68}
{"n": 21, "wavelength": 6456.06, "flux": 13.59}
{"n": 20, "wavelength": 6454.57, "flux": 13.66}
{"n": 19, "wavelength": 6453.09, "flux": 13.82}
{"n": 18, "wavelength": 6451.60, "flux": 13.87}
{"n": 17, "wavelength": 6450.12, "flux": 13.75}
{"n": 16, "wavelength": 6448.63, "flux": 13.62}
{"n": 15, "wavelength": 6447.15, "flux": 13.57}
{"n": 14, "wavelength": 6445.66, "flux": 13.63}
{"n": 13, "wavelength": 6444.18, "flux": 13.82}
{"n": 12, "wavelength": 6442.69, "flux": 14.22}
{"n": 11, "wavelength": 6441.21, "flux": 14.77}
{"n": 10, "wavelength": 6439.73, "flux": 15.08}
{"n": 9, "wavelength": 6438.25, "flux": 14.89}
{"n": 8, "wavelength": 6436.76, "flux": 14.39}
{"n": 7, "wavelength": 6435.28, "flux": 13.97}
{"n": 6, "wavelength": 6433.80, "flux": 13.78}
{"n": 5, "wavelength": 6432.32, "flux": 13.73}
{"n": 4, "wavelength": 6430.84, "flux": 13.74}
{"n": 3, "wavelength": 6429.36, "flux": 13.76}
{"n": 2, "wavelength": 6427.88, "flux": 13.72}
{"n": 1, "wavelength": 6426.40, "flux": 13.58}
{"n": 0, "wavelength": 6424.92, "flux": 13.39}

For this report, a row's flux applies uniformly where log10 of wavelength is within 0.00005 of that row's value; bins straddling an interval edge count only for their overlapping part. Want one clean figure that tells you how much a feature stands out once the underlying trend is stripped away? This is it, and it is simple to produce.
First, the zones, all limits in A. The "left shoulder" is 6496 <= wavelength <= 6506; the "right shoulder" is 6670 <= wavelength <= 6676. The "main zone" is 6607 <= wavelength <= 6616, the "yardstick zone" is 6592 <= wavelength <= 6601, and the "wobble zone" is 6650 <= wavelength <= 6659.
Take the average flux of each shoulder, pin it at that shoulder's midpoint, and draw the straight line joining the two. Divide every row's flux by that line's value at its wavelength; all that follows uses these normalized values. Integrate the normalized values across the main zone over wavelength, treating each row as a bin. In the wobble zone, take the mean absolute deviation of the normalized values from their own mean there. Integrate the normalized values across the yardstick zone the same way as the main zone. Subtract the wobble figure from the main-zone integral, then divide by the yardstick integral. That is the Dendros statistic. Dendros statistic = 1.03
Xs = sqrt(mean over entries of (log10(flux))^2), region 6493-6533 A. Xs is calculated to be 1.14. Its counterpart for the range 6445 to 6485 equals 1.15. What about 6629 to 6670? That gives 1.13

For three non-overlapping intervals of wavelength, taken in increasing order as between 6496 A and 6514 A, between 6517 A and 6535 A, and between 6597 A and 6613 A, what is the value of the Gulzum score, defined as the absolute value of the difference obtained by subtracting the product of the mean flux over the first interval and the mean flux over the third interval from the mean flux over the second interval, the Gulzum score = 173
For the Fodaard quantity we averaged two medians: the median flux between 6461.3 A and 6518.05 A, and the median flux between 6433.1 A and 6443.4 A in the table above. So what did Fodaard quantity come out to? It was 14.23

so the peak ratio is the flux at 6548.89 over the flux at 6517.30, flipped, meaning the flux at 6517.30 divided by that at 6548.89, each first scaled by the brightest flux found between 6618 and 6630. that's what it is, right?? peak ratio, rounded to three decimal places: 0.991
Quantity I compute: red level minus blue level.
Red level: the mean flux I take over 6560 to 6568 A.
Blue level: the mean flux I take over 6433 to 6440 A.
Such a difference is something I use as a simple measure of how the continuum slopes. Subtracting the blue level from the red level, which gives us -2.2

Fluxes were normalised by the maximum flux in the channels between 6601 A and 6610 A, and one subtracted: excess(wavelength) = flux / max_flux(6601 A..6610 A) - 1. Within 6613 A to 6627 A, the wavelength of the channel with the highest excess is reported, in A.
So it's 6617.10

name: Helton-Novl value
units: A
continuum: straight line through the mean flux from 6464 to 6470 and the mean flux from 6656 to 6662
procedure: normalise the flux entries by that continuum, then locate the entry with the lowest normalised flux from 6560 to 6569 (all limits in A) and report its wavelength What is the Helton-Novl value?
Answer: 6560.96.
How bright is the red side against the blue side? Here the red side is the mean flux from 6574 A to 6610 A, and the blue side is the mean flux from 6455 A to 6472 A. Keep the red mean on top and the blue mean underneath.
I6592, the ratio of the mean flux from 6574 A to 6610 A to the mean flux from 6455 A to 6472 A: 0.966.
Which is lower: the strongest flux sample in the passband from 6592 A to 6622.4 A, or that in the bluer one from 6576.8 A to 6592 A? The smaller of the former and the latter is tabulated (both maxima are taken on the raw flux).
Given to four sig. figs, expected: 13.69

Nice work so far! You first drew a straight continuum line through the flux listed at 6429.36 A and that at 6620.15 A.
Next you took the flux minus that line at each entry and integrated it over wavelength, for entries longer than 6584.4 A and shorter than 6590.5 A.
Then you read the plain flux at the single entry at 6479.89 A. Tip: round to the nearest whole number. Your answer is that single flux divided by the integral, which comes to -30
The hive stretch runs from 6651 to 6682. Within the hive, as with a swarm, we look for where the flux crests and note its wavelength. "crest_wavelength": 6679.86 A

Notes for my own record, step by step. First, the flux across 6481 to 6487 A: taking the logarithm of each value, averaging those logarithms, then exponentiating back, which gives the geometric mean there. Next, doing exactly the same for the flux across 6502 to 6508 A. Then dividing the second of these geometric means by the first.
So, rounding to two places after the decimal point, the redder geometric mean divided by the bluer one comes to 0.95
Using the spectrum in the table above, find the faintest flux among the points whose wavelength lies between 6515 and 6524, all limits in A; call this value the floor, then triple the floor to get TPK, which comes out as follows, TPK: 40.2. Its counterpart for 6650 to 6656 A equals 40.4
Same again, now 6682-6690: 40.4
